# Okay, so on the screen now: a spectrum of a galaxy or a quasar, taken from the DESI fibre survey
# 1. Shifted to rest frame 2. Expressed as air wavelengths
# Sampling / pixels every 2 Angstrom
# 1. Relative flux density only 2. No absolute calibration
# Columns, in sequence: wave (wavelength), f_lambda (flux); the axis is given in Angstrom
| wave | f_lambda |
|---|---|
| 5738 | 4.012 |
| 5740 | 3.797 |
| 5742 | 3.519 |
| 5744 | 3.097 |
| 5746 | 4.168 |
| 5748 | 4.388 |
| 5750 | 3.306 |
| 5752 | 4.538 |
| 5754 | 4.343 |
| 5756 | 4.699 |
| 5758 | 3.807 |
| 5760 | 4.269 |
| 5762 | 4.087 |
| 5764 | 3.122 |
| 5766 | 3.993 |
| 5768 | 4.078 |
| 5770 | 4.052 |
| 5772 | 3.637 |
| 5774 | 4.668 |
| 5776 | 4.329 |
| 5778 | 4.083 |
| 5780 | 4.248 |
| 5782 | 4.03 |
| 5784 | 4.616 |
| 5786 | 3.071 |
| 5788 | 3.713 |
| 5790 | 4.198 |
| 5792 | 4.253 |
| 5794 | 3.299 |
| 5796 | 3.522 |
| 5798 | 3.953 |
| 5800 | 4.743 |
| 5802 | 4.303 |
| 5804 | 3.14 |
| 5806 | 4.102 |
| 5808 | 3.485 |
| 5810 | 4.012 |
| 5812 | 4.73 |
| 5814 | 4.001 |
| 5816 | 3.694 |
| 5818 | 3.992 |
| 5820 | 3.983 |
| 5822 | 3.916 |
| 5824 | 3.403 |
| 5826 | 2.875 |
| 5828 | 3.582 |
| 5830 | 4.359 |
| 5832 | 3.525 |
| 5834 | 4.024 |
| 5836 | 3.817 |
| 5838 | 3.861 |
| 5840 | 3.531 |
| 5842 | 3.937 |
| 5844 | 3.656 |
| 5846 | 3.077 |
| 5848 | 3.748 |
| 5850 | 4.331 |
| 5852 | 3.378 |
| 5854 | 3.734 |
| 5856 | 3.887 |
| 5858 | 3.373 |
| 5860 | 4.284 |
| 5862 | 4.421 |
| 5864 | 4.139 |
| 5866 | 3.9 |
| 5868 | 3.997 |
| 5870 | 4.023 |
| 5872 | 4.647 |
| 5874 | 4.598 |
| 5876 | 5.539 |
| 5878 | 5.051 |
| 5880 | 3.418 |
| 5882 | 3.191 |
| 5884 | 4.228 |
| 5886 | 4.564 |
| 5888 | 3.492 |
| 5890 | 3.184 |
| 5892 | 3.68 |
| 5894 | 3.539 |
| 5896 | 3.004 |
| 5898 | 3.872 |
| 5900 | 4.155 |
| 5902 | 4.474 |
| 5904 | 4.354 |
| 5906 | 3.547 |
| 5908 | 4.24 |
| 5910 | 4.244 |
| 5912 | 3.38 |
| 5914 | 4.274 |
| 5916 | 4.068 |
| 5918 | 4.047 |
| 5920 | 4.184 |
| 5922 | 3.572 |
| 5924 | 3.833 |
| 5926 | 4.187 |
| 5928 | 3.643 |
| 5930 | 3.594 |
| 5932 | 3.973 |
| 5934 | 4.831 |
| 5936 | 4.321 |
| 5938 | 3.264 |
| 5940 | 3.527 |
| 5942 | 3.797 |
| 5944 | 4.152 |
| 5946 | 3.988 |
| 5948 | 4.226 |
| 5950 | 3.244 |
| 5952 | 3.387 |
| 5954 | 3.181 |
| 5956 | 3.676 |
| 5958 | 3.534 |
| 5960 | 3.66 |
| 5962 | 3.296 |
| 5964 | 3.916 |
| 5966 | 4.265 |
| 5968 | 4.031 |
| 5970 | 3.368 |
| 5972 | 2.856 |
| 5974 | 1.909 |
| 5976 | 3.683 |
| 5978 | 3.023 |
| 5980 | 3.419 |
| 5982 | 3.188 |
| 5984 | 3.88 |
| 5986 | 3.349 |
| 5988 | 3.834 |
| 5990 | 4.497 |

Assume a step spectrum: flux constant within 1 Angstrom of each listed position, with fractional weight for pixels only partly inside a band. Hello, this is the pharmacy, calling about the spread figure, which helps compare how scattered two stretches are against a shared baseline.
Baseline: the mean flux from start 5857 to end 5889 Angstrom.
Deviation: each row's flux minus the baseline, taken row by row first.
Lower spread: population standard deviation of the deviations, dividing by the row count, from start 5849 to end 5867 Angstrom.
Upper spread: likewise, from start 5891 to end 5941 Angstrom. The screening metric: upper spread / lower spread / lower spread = 3.1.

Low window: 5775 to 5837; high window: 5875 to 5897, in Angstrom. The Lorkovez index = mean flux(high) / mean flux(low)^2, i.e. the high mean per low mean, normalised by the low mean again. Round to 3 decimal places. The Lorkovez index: 0.256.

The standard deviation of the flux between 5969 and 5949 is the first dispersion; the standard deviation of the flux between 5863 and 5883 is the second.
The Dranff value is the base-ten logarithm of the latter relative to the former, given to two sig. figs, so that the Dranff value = 0.30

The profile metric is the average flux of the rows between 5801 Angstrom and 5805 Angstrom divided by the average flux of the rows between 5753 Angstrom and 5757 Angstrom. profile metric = 0.82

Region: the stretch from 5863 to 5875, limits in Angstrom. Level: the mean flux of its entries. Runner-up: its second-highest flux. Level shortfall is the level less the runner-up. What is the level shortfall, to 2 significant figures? -0.38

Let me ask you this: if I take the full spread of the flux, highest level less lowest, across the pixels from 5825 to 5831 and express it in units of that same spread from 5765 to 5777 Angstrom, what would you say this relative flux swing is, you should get 1.4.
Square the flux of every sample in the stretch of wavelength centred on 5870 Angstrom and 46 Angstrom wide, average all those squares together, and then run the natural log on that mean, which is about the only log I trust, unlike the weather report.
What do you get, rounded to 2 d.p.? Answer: 2.81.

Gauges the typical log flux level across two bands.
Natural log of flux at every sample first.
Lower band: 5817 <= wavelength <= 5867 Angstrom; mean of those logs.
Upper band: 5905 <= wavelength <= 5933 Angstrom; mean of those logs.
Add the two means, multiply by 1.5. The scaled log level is 4.03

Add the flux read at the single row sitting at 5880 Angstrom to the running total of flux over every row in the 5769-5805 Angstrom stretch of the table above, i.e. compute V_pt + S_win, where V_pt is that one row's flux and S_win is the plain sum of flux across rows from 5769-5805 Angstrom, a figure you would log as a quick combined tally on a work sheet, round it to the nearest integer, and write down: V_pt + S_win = 75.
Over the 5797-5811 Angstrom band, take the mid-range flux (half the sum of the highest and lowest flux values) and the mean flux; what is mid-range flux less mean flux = -0.02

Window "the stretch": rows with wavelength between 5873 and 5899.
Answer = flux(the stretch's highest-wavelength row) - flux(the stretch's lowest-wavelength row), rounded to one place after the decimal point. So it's -0.7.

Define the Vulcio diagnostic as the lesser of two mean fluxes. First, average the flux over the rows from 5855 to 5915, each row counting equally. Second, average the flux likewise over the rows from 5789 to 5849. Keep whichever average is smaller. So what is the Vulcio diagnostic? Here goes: 3.82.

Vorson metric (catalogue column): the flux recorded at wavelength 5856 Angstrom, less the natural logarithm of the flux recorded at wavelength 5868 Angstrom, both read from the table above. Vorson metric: 2.50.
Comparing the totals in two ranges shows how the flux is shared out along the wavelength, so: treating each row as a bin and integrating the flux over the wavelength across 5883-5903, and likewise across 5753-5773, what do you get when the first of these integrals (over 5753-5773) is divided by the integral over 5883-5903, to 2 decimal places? 1.05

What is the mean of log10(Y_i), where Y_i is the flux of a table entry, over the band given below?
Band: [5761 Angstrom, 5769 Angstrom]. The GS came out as 0.579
